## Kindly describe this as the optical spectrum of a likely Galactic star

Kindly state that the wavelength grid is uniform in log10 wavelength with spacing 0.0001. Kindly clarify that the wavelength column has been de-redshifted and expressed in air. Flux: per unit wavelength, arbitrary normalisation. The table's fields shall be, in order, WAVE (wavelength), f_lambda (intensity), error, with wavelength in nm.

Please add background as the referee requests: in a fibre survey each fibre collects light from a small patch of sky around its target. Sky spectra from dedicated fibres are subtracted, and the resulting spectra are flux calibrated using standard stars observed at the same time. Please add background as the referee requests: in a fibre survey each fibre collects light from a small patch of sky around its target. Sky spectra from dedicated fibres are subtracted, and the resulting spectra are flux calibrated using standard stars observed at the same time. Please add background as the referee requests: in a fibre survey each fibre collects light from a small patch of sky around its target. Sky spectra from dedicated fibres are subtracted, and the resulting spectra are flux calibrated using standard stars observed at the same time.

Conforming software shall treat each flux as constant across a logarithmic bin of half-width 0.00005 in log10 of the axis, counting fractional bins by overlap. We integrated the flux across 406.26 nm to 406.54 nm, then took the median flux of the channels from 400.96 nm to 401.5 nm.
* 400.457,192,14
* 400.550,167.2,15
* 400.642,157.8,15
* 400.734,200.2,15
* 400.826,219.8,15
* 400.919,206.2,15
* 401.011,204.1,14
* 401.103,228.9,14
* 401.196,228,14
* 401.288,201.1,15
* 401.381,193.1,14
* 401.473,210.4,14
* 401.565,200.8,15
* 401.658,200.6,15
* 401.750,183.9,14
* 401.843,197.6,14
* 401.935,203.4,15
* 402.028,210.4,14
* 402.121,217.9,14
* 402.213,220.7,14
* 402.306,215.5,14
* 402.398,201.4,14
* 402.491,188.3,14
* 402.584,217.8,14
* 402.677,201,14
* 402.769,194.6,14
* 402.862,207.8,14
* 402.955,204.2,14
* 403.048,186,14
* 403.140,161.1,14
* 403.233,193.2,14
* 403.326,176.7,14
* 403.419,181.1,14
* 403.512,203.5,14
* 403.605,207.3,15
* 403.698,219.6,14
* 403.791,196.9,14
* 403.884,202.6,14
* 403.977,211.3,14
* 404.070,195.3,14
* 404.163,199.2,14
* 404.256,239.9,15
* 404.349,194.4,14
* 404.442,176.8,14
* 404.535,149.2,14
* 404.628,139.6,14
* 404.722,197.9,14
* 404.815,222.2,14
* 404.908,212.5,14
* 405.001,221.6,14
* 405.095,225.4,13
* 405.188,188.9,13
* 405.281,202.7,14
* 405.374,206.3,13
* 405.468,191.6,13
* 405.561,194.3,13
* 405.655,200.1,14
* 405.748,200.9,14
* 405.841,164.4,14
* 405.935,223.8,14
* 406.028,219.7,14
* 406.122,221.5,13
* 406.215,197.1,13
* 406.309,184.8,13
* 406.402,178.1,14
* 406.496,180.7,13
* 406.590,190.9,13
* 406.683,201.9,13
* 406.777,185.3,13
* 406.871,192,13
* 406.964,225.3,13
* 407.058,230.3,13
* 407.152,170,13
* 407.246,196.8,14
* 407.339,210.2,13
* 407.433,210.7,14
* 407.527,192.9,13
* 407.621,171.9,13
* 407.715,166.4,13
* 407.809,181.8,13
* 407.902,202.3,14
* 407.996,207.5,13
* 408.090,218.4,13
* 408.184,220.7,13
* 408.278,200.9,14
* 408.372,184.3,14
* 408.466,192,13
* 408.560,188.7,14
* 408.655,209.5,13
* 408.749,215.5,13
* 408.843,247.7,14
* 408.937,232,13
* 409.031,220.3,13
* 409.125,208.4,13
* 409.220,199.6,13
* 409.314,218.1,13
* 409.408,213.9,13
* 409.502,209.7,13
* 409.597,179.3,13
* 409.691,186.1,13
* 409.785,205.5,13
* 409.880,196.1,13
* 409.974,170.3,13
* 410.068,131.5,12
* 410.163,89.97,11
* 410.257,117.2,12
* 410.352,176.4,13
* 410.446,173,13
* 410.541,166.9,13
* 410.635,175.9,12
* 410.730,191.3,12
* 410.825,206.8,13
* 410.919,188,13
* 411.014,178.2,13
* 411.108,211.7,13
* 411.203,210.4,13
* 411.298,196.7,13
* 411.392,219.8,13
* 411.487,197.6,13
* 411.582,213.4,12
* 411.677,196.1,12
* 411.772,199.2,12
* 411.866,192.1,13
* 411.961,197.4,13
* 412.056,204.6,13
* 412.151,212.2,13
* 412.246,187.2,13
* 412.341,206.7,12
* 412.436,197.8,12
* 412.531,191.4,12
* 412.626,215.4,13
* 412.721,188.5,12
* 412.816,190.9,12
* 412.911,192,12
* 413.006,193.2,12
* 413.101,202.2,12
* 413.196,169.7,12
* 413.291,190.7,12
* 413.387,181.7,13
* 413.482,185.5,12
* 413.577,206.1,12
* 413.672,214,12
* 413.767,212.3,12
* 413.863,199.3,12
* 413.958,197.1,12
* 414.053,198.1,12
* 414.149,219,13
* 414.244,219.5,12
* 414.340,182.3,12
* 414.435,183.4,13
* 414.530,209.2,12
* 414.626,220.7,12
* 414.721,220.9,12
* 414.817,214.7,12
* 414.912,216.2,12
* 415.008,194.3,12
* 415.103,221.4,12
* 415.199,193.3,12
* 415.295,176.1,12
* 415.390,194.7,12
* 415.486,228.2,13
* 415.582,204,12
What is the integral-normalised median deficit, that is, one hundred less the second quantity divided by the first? 95.9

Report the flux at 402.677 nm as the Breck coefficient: 201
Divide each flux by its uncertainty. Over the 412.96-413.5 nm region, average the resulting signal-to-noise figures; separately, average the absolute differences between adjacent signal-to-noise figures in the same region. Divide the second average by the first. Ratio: 0.112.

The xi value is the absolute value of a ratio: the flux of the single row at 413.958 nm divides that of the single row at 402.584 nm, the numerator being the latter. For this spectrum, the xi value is 1.11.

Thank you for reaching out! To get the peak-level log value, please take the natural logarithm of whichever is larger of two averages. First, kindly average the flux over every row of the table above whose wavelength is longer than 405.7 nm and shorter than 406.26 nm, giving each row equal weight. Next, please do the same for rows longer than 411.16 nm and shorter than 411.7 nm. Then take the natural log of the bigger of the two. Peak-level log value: 5.33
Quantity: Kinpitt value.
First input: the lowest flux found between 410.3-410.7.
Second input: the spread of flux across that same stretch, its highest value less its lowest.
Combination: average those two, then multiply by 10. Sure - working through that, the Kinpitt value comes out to 882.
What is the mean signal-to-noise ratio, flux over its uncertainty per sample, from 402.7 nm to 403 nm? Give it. 14.4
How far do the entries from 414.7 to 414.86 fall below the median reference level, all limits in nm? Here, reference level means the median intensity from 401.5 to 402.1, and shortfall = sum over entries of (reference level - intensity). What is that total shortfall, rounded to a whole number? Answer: -34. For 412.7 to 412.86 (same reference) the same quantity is 22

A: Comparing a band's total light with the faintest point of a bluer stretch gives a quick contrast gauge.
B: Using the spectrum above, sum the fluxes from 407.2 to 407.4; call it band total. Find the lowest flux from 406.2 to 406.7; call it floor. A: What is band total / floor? 2.3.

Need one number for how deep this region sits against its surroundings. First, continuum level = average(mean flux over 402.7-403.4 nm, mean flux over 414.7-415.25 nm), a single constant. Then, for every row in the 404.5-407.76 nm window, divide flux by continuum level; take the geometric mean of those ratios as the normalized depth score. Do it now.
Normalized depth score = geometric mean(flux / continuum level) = 0.98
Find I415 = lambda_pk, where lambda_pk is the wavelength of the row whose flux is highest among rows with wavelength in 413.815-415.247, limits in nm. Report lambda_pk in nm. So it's 415.103 nm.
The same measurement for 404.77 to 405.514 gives 405.095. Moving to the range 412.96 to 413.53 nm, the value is 413.101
